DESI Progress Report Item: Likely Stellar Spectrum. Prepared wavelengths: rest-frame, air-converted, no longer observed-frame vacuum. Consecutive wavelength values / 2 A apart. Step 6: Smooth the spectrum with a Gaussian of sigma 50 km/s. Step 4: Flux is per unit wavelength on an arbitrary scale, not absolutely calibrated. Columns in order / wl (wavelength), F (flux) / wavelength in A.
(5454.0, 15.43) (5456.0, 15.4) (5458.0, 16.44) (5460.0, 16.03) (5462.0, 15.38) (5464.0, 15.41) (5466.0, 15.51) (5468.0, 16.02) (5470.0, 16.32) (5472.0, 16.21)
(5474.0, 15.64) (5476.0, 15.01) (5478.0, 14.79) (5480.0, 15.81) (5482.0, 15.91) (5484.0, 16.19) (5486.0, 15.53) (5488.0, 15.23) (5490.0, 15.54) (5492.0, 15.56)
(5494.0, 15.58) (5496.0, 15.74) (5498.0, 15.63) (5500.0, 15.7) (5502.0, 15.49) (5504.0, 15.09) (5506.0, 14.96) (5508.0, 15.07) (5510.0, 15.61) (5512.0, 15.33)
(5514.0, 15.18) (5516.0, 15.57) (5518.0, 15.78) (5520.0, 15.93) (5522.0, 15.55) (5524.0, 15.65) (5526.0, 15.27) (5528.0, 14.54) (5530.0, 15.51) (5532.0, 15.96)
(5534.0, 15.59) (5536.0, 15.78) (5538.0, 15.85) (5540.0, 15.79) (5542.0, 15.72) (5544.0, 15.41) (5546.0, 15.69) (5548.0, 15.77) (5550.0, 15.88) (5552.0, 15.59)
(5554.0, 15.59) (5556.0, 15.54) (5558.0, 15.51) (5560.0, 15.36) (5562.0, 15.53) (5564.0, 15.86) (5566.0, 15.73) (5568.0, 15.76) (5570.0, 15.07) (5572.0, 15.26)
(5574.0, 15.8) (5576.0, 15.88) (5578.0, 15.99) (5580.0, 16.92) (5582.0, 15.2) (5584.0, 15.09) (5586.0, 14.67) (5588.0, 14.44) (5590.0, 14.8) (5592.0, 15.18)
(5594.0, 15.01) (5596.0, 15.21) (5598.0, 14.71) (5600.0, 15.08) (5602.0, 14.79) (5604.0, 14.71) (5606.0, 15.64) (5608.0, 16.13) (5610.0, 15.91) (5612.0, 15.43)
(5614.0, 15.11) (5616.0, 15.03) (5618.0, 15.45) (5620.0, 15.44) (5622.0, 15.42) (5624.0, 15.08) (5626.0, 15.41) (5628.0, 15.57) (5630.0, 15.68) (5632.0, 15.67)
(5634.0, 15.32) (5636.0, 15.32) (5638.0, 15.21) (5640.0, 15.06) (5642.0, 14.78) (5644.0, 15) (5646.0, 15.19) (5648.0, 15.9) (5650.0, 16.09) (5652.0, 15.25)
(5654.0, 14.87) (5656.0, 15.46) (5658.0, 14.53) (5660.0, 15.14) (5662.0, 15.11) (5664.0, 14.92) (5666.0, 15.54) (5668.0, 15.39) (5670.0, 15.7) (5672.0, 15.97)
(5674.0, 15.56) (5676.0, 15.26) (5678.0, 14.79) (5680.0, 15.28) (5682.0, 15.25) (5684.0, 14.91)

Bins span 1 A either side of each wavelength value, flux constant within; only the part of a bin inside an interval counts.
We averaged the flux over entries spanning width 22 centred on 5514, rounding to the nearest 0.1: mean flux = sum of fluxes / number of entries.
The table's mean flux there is 15.4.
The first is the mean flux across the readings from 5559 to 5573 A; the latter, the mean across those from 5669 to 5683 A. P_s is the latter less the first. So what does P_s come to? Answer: -0.11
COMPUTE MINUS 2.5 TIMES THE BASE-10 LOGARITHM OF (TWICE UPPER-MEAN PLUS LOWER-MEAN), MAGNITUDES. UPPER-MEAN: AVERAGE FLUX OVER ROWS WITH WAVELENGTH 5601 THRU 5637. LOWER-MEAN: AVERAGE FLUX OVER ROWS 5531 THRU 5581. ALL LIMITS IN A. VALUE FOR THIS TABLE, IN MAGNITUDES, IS -4.169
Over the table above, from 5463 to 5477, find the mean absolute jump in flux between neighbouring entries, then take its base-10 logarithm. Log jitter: -0.43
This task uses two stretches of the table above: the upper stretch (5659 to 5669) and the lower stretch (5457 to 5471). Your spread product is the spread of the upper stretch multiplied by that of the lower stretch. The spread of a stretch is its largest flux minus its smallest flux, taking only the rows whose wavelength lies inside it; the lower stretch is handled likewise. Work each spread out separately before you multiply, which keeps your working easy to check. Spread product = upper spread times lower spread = 0.66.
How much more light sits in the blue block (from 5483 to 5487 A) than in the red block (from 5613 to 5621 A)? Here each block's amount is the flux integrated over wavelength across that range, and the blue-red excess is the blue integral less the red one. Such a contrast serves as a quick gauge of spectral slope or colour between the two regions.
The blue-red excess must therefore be -59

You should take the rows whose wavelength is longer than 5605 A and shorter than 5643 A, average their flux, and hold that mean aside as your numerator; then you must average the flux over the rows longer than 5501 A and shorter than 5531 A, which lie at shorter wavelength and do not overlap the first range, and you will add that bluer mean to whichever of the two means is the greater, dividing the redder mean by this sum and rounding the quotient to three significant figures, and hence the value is 0.501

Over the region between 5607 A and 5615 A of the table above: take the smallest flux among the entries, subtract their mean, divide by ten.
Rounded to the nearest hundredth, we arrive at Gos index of -0.05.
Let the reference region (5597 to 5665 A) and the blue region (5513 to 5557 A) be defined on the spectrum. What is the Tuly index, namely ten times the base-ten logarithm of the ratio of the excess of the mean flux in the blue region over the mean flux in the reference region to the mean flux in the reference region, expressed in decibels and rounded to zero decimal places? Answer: -17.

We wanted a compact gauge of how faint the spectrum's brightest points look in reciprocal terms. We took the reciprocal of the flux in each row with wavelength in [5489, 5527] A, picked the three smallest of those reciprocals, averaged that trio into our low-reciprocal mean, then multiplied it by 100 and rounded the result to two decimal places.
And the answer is 6.32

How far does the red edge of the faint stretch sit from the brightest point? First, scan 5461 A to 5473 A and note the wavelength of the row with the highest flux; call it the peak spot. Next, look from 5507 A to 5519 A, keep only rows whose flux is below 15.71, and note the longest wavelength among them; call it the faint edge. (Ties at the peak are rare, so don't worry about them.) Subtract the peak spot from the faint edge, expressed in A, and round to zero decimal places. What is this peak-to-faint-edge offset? 46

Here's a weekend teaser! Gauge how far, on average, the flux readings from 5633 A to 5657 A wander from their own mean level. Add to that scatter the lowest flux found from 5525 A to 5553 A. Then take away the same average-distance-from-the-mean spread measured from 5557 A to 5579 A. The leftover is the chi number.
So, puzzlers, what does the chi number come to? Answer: 14.6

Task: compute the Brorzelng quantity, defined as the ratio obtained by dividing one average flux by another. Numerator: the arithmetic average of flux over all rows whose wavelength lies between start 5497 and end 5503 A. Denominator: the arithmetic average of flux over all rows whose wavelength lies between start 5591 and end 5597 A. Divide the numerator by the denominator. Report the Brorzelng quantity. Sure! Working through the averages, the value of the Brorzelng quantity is 1.03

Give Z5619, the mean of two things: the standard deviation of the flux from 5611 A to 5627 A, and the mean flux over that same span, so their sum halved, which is 7.74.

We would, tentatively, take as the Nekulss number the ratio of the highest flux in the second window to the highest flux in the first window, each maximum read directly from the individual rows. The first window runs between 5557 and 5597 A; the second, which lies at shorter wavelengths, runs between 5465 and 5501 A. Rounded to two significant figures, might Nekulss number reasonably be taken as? 0.96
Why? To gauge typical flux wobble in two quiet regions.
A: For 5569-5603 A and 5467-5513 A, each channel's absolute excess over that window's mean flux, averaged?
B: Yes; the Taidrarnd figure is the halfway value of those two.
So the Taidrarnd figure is 0.37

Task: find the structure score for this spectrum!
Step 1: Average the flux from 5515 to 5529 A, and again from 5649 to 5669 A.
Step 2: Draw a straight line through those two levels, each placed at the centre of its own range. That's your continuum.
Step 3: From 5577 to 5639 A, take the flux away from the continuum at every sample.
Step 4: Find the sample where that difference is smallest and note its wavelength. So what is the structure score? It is 5580.0 A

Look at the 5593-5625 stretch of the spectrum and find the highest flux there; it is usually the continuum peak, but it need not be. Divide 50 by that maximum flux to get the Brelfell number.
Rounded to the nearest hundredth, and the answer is 3.10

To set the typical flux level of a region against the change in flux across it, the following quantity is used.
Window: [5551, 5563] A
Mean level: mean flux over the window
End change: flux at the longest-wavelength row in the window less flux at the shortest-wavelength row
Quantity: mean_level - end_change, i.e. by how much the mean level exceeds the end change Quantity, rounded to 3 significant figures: 15.6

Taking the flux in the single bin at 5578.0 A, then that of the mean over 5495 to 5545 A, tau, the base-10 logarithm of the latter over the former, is -0.013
